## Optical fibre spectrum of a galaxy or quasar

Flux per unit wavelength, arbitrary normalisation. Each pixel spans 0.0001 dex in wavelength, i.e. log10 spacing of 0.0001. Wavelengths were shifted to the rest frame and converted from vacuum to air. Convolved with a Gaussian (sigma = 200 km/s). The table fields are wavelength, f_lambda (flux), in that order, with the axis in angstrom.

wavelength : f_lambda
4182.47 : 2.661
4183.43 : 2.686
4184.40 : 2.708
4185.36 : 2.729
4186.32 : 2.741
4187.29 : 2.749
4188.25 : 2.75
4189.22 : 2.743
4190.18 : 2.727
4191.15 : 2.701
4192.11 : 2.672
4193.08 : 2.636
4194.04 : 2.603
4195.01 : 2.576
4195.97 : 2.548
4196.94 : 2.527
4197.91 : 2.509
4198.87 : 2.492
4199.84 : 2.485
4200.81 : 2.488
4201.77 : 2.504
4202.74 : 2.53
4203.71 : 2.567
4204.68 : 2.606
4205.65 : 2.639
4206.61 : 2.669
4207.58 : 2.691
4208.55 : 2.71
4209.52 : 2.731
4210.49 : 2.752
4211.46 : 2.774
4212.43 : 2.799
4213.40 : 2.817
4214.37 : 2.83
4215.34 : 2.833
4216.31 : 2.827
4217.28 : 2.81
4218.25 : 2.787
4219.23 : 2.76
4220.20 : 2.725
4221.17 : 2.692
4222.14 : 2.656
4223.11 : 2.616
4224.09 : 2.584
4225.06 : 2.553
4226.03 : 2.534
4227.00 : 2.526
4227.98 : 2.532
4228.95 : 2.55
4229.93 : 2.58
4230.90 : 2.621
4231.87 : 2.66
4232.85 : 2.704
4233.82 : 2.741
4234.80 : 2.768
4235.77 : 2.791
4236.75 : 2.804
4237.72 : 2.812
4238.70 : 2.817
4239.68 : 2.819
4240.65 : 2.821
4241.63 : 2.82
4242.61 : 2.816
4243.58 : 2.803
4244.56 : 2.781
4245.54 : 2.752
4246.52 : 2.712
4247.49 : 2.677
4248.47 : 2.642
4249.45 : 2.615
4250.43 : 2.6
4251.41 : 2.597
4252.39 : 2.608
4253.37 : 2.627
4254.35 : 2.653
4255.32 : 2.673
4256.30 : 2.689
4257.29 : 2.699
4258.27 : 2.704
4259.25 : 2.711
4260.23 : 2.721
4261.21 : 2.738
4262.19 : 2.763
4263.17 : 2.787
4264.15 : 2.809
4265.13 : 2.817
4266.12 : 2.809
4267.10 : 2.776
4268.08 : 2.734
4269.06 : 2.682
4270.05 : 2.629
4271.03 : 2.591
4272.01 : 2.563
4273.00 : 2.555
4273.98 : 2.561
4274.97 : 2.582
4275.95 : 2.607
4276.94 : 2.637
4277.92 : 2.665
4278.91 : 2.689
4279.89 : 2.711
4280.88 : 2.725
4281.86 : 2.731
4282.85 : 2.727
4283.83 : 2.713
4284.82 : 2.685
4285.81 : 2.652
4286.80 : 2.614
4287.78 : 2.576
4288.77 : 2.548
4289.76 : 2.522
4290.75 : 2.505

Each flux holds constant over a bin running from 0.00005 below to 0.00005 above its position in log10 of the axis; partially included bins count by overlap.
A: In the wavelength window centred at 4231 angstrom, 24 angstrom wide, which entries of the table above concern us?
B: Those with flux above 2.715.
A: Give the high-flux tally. 12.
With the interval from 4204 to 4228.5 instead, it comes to 12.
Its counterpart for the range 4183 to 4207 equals 6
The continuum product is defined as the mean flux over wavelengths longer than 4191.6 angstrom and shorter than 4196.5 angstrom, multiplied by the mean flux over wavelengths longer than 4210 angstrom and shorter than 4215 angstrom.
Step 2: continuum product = 7.29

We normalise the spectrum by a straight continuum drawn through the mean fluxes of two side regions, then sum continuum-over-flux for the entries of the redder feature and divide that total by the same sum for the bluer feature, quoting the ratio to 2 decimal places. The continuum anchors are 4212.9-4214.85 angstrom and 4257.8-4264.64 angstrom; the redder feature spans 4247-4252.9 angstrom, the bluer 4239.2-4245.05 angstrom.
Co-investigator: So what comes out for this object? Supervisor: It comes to 1.07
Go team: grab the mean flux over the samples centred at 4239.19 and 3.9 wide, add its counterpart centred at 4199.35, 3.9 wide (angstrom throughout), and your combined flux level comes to 5.31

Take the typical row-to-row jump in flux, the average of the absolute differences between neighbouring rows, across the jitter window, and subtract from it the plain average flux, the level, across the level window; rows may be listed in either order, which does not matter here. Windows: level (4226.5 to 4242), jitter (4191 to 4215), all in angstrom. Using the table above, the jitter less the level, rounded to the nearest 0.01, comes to -2.69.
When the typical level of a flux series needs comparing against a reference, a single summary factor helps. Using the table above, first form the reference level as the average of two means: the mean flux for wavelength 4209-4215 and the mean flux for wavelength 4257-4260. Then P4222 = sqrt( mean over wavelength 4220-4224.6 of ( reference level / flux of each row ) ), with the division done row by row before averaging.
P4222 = 1.02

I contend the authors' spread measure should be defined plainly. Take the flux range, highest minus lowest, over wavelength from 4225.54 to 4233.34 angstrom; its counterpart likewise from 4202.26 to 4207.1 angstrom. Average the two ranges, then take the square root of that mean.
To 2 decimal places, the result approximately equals 0.40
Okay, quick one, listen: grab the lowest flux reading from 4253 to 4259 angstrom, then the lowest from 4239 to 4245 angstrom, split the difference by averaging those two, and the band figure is 2.70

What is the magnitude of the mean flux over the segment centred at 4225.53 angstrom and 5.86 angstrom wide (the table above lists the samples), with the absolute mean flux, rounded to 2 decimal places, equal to 2.56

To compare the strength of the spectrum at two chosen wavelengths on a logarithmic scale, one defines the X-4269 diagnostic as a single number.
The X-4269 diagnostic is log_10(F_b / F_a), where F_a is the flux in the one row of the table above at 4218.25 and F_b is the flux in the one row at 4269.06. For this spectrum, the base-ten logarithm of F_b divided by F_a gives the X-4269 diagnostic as -0.017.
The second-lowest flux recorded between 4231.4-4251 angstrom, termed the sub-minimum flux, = 2.615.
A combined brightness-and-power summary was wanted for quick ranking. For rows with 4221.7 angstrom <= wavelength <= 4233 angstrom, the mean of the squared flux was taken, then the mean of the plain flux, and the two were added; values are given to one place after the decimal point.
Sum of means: 9.3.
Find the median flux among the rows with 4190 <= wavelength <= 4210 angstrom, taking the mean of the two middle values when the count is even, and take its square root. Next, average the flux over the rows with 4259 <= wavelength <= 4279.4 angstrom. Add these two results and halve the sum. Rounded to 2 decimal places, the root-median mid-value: 2.15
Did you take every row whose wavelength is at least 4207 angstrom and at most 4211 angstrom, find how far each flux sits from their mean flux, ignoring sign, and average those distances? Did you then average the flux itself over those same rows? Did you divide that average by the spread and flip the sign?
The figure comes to -133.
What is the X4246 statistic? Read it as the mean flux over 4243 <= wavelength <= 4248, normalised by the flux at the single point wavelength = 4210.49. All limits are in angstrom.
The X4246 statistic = 1.00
